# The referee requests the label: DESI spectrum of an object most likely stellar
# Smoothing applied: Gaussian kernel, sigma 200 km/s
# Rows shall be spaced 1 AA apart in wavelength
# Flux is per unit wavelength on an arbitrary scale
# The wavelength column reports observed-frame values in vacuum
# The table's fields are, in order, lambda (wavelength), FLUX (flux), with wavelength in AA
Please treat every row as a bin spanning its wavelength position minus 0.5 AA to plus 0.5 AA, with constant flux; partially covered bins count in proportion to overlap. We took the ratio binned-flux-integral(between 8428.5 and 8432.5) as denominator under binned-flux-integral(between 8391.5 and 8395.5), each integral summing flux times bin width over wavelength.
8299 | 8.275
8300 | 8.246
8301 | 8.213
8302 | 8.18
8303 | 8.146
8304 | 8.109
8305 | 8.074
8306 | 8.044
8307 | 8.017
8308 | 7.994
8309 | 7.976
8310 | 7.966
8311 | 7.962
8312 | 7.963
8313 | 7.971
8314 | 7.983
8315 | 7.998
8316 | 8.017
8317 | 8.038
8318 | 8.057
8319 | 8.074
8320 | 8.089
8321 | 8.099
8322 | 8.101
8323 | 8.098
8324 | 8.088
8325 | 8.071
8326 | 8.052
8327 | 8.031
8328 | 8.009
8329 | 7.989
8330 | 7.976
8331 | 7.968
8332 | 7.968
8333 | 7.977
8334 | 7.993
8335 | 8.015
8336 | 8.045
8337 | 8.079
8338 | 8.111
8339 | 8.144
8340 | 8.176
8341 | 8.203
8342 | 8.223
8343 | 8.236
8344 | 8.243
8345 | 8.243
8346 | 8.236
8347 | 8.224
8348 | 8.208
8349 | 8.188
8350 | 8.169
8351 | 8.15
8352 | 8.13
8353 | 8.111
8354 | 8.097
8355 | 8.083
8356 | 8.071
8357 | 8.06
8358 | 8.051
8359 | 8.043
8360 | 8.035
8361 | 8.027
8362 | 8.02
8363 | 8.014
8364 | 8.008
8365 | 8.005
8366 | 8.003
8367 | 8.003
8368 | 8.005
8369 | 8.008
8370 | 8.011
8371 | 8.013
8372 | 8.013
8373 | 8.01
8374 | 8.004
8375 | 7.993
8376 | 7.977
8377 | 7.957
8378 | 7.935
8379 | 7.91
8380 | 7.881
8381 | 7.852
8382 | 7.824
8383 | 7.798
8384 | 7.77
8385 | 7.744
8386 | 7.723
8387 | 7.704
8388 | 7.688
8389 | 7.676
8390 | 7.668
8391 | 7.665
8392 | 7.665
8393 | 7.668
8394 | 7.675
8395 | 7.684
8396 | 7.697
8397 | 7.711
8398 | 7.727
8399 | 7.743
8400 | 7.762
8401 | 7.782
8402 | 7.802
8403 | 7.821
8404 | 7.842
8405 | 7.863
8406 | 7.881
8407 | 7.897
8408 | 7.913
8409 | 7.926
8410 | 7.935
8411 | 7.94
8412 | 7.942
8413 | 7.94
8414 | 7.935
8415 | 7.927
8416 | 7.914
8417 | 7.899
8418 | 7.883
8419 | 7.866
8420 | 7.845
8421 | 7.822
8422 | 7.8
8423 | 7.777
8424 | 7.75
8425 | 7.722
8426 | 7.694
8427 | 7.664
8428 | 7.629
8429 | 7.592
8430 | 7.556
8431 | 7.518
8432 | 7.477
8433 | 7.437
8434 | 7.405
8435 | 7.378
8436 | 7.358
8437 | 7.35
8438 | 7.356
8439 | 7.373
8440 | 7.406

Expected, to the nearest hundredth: 1.02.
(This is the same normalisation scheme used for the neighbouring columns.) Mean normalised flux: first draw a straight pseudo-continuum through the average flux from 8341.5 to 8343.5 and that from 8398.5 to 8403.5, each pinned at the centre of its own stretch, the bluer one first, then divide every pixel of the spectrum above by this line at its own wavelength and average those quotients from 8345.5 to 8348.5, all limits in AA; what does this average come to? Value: 1.003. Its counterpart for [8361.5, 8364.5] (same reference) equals 0.993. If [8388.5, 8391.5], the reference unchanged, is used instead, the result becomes 0.975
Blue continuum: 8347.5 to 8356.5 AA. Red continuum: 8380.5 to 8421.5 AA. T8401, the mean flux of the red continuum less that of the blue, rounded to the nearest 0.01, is -0.33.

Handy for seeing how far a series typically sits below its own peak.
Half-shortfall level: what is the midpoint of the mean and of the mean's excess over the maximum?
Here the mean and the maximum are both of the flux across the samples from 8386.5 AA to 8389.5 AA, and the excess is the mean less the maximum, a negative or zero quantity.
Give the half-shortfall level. 3.84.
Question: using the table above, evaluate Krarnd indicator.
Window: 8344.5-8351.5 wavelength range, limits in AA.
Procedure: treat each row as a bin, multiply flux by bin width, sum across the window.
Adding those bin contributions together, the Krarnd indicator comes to 57.4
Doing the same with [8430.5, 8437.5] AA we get 51.9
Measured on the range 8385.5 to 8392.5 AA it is 53.8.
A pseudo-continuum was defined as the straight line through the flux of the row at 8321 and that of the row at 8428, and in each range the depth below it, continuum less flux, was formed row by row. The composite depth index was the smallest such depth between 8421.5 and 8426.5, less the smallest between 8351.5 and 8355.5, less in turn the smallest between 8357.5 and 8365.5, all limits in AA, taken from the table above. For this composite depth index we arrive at 0.14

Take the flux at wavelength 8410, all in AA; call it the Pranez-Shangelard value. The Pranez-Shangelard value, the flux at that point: 7.935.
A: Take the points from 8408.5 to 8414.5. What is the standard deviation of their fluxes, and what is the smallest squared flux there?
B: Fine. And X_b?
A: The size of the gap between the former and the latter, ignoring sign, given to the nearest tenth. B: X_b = 62.8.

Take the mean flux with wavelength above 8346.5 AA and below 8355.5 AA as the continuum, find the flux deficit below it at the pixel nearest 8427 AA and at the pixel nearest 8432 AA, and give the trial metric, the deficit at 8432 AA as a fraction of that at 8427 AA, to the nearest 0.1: 1.4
